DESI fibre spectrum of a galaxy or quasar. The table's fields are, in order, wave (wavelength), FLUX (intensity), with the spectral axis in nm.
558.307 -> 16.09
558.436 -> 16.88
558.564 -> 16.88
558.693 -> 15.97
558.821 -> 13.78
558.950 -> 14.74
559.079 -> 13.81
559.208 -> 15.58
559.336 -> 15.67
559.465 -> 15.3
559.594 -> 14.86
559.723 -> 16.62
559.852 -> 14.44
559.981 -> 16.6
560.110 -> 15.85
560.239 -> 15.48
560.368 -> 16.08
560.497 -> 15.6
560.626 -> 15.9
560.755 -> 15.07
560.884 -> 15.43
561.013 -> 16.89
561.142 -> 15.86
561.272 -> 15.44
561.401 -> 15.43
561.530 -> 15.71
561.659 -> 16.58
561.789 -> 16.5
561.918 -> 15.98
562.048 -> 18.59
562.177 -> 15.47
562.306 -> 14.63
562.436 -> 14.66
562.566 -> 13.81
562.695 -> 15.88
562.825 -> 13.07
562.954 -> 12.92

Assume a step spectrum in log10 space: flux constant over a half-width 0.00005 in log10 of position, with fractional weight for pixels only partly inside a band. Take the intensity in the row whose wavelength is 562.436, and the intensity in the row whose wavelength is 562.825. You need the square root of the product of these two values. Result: 13.8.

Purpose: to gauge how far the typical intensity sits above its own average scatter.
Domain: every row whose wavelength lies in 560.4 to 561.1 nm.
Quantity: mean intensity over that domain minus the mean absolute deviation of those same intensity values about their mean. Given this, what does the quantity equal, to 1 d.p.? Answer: 15.3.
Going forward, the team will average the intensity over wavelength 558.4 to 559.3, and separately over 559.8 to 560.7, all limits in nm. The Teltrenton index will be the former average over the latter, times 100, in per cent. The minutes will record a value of 98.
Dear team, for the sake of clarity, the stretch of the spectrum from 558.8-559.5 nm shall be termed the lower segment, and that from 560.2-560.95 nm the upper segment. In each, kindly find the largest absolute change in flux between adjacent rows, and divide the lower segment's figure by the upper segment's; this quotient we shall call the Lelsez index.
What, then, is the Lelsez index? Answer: 2.1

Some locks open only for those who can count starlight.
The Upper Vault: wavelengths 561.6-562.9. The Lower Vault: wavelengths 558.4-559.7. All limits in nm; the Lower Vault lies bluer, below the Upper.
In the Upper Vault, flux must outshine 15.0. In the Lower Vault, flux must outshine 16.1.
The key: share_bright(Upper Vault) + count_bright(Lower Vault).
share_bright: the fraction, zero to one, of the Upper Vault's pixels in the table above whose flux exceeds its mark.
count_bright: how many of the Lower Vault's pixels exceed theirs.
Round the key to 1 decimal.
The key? 2.6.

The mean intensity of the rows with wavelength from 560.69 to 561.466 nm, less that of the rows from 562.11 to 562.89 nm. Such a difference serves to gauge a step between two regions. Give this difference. 1.1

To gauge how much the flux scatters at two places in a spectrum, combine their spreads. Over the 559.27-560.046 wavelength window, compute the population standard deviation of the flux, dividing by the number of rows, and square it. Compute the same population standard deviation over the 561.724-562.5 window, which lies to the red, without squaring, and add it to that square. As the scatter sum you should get 2.02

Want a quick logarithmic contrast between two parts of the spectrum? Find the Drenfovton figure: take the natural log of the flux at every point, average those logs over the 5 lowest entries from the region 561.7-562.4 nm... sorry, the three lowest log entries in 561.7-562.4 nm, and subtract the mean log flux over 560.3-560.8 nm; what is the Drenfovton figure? -0.02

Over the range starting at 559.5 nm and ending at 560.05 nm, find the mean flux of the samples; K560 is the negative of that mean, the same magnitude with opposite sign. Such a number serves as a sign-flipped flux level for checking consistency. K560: -15.6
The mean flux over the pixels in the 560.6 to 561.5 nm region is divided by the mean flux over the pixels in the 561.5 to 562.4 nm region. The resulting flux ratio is 0.97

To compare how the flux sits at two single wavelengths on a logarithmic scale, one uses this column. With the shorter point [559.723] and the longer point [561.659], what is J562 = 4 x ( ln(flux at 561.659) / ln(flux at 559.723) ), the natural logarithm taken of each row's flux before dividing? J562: 4.00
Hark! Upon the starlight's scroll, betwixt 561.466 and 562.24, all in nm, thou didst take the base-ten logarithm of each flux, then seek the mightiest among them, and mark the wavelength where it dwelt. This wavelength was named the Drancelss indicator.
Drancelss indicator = 562.048 nm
